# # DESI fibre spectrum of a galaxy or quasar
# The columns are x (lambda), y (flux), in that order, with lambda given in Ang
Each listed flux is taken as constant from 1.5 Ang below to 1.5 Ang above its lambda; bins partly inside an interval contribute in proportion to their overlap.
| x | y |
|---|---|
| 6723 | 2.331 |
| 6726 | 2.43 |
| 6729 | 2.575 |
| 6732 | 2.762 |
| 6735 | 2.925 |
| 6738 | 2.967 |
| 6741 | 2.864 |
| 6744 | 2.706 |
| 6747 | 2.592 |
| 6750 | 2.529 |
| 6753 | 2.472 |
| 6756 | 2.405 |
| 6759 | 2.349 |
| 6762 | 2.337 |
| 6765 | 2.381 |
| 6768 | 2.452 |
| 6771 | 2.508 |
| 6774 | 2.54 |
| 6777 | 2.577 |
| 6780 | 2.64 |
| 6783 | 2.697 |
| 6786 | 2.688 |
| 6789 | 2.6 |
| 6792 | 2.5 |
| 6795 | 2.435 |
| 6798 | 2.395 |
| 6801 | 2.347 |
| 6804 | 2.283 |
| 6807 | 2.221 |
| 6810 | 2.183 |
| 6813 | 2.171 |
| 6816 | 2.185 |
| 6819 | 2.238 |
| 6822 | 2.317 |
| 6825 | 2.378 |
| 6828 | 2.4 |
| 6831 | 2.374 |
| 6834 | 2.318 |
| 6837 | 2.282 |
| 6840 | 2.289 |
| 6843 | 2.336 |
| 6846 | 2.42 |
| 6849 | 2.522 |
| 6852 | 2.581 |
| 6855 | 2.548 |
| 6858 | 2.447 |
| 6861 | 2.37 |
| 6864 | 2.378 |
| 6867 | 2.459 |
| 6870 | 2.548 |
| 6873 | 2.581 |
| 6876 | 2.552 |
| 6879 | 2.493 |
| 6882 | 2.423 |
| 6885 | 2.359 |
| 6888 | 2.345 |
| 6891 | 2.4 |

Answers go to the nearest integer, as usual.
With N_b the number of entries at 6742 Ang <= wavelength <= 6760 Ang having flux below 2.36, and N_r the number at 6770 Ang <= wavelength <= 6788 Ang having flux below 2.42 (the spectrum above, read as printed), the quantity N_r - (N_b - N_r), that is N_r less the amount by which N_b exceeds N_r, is -1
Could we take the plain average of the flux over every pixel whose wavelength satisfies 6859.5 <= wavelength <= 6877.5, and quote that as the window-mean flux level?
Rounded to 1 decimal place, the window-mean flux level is 2.5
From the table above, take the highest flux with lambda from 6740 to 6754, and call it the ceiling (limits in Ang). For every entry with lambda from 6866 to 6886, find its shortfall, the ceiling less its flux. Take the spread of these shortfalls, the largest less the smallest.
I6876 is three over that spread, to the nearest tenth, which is 13.5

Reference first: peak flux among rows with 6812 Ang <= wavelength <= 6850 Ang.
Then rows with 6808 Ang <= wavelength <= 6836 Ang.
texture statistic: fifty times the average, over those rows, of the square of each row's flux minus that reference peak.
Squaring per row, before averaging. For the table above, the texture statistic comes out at 3.2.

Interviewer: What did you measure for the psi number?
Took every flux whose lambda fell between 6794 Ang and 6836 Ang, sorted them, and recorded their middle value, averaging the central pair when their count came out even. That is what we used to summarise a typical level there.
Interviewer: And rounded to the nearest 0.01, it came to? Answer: 2.32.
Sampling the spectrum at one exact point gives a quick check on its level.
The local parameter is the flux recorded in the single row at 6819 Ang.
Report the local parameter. 2.238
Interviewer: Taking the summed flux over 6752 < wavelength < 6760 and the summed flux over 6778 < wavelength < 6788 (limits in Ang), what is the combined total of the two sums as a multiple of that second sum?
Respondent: 1.90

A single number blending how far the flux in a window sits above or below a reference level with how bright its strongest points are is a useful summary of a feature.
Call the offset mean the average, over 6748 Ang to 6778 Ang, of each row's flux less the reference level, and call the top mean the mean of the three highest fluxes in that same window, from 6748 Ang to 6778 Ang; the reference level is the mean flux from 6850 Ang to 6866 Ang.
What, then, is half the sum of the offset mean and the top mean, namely 1.27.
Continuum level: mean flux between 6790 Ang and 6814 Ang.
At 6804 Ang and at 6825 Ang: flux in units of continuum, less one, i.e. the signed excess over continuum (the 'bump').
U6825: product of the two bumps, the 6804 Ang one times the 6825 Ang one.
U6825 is -0.0004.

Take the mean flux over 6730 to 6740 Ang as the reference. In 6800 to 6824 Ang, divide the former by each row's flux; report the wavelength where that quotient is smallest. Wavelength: 6801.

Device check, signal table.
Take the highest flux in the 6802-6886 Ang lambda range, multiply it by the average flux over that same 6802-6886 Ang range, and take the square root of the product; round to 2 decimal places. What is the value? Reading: 2.48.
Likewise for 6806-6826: 2.31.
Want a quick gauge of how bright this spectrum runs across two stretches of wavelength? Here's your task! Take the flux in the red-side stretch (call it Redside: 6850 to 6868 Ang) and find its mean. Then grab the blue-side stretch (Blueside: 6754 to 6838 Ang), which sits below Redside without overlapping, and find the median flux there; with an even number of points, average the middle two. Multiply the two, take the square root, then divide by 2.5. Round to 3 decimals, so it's 0.969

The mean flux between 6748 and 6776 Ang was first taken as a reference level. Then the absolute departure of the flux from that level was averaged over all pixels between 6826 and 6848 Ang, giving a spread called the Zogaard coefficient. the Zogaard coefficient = 0.10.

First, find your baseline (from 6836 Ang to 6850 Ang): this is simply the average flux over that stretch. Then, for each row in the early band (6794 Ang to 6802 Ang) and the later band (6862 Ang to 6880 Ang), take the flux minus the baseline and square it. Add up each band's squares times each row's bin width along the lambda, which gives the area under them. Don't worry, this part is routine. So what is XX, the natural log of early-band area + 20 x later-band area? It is 2.1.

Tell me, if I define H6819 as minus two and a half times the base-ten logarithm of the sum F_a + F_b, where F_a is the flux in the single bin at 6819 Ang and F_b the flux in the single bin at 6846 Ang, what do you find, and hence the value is -1.67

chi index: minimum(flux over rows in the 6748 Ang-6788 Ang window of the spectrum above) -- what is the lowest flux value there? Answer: 2.337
